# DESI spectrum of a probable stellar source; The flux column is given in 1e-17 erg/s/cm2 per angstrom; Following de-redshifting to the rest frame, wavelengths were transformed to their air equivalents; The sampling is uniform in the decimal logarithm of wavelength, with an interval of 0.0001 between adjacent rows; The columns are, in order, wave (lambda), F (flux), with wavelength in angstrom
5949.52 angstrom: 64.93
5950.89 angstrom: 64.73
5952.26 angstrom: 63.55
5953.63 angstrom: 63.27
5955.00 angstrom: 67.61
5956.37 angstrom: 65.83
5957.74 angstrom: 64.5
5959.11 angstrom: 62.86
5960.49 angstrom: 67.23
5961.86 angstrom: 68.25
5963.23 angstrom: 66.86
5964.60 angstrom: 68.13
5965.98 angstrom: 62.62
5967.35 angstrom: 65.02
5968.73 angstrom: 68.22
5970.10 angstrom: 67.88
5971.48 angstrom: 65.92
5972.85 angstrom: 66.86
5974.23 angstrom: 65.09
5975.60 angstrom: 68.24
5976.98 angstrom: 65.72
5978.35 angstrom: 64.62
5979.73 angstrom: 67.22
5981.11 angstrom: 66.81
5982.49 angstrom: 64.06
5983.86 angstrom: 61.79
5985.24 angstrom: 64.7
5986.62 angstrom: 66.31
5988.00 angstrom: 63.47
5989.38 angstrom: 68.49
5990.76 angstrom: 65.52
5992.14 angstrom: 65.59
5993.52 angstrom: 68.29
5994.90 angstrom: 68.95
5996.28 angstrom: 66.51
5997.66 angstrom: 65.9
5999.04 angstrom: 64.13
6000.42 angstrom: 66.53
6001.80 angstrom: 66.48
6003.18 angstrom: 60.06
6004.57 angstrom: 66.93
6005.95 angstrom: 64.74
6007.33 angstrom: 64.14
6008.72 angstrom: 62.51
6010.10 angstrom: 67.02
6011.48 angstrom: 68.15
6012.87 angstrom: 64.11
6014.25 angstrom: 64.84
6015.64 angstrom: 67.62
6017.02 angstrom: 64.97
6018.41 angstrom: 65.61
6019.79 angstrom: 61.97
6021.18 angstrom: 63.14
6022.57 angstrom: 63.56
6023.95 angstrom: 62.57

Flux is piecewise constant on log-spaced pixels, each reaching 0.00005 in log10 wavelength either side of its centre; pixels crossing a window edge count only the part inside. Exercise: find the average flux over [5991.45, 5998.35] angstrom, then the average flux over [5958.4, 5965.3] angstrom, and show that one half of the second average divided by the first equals 0.497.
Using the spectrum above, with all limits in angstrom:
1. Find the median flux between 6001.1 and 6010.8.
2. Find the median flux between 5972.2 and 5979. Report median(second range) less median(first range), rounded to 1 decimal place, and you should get 1.0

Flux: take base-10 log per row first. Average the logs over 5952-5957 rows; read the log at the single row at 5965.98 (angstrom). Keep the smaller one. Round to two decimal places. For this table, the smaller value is 1.80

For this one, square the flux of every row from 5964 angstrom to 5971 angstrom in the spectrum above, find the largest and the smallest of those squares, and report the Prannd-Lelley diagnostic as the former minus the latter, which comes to 733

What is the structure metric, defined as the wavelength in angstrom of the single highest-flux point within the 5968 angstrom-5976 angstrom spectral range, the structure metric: 5975.60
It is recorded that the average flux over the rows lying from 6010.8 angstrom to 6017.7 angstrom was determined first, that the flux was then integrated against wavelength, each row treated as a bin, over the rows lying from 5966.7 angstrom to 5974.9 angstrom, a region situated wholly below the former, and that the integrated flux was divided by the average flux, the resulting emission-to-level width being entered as 8.3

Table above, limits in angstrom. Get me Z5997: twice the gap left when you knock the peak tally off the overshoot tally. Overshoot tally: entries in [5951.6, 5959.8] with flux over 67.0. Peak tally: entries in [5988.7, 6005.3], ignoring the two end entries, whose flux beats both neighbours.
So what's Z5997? -2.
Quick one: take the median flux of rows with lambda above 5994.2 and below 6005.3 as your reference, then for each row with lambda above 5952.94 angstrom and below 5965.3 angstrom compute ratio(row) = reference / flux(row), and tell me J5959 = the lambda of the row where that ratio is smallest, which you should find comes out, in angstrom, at 5961.86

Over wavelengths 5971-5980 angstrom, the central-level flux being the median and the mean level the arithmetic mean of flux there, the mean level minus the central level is 0.32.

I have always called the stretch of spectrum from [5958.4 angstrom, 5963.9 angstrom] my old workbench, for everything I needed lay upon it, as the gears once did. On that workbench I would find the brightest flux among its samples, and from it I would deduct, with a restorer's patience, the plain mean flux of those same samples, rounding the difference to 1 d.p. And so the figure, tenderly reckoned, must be 2.0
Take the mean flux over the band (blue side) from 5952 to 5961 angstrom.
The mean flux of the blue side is 65.0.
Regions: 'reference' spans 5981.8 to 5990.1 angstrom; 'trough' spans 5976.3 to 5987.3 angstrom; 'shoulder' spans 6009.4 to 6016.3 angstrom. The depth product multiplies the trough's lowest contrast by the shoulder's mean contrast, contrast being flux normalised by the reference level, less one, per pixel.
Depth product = -0.0011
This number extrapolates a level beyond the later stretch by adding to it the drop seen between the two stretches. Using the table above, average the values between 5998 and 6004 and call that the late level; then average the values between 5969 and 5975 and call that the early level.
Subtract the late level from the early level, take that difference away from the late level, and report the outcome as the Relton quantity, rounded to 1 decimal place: 62.2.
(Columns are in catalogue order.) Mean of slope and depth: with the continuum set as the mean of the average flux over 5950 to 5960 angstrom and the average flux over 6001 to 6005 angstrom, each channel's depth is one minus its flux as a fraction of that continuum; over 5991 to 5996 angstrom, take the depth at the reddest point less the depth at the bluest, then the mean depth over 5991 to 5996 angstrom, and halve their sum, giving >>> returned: -0.05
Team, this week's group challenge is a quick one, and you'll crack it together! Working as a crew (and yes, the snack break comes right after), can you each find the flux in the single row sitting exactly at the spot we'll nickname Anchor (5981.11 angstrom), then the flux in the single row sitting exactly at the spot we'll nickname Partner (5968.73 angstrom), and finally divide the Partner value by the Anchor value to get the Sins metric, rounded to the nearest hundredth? 1.02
